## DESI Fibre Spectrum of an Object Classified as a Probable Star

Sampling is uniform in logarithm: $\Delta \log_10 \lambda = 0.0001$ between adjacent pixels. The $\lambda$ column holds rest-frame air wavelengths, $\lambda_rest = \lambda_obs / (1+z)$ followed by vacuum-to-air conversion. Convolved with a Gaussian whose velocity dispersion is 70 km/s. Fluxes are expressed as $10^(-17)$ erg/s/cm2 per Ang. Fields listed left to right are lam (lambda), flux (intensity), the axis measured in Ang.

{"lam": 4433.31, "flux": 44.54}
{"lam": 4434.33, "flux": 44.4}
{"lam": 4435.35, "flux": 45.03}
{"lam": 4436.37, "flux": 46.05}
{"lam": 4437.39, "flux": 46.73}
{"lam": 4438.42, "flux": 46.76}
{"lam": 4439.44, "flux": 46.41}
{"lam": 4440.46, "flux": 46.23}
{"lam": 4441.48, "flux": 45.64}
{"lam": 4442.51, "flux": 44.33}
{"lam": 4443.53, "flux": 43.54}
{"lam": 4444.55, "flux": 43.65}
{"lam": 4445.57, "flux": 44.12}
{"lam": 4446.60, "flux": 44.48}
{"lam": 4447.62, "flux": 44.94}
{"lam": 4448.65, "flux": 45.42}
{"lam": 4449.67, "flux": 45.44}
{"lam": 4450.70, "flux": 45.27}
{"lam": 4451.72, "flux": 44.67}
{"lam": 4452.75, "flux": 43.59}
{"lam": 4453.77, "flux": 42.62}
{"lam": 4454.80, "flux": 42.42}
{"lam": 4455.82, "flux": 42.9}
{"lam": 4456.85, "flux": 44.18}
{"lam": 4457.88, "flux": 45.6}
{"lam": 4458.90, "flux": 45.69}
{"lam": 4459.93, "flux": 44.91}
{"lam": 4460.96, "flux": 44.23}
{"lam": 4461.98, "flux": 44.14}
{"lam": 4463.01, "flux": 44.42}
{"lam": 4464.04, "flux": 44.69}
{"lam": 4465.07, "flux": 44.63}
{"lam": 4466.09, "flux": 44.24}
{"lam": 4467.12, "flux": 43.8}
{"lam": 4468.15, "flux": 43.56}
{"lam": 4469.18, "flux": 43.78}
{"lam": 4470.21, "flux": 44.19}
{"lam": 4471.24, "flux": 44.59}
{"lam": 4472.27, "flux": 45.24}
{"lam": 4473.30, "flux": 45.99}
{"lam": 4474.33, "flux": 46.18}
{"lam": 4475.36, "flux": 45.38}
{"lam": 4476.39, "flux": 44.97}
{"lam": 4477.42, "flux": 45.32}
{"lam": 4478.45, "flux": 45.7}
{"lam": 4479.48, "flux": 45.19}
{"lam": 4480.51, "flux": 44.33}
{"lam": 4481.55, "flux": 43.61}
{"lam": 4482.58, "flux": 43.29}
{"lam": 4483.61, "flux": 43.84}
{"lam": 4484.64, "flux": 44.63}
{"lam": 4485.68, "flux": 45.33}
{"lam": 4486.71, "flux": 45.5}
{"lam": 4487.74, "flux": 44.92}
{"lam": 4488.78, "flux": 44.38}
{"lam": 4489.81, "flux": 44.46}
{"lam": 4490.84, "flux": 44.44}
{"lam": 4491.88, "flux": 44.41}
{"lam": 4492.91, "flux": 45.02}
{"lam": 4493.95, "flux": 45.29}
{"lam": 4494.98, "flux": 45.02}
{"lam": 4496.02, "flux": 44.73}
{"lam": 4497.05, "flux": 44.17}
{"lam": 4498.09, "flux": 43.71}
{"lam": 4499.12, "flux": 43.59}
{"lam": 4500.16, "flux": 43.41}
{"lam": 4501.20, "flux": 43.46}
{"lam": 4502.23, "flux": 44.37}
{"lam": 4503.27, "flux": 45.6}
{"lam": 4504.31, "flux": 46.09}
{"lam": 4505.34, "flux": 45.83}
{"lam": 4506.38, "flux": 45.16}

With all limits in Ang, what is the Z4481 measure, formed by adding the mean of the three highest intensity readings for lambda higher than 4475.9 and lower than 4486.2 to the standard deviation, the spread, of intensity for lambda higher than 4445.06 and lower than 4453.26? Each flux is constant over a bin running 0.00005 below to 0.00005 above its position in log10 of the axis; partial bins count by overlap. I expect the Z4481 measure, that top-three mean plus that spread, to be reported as 46.1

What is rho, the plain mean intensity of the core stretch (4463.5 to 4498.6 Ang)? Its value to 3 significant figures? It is 44.7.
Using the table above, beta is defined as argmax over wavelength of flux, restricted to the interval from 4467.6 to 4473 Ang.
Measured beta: 4472.27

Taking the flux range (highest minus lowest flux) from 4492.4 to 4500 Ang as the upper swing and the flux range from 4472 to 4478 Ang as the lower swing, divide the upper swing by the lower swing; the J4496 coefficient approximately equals 1.4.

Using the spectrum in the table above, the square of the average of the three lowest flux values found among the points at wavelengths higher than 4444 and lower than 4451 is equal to 1943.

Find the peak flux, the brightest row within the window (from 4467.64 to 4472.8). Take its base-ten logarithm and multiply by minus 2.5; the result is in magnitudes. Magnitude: -4.139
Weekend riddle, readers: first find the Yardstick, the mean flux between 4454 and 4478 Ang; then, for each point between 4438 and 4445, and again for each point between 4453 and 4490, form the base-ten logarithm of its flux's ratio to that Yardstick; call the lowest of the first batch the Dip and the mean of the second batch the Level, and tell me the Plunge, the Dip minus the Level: -0.0096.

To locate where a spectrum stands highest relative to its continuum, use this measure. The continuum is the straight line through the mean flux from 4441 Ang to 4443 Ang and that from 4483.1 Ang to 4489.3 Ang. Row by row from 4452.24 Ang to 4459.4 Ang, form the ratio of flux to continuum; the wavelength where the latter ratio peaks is 4458.90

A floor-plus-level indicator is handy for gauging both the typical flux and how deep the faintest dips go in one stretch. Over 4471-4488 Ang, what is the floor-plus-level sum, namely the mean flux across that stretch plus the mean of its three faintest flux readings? 88.5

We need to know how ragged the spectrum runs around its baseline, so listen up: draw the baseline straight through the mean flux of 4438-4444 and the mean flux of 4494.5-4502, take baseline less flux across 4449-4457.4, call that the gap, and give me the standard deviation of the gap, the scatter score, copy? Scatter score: 1.1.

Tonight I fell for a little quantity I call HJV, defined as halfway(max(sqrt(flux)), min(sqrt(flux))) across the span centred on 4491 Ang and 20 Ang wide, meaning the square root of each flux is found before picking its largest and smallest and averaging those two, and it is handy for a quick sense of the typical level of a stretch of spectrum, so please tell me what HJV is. 6.66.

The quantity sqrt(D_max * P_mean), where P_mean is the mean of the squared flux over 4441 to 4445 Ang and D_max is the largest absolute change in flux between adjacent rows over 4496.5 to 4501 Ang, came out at 30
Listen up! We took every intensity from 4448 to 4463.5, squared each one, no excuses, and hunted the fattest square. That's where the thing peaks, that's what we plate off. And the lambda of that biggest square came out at 4458.90 Ang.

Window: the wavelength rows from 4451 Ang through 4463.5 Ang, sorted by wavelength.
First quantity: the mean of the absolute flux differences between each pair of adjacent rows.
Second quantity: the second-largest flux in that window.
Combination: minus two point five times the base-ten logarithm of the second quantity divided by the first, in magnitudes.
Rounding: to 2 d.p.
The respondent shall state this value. -4.59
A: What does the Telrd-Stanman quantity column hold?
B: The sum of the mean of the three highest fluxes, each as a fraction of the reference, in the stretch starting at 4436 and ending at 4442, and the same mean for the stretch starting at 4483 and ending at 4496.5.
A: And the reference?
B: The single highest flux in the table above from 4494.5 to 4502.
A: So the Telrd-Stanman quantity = 2.044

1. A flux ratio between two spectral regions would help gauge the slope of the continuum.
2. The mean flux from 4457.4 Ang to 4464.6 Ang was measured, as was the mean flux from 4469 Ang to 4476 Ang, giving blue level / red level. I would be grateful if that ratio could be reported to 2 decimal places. 0.99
